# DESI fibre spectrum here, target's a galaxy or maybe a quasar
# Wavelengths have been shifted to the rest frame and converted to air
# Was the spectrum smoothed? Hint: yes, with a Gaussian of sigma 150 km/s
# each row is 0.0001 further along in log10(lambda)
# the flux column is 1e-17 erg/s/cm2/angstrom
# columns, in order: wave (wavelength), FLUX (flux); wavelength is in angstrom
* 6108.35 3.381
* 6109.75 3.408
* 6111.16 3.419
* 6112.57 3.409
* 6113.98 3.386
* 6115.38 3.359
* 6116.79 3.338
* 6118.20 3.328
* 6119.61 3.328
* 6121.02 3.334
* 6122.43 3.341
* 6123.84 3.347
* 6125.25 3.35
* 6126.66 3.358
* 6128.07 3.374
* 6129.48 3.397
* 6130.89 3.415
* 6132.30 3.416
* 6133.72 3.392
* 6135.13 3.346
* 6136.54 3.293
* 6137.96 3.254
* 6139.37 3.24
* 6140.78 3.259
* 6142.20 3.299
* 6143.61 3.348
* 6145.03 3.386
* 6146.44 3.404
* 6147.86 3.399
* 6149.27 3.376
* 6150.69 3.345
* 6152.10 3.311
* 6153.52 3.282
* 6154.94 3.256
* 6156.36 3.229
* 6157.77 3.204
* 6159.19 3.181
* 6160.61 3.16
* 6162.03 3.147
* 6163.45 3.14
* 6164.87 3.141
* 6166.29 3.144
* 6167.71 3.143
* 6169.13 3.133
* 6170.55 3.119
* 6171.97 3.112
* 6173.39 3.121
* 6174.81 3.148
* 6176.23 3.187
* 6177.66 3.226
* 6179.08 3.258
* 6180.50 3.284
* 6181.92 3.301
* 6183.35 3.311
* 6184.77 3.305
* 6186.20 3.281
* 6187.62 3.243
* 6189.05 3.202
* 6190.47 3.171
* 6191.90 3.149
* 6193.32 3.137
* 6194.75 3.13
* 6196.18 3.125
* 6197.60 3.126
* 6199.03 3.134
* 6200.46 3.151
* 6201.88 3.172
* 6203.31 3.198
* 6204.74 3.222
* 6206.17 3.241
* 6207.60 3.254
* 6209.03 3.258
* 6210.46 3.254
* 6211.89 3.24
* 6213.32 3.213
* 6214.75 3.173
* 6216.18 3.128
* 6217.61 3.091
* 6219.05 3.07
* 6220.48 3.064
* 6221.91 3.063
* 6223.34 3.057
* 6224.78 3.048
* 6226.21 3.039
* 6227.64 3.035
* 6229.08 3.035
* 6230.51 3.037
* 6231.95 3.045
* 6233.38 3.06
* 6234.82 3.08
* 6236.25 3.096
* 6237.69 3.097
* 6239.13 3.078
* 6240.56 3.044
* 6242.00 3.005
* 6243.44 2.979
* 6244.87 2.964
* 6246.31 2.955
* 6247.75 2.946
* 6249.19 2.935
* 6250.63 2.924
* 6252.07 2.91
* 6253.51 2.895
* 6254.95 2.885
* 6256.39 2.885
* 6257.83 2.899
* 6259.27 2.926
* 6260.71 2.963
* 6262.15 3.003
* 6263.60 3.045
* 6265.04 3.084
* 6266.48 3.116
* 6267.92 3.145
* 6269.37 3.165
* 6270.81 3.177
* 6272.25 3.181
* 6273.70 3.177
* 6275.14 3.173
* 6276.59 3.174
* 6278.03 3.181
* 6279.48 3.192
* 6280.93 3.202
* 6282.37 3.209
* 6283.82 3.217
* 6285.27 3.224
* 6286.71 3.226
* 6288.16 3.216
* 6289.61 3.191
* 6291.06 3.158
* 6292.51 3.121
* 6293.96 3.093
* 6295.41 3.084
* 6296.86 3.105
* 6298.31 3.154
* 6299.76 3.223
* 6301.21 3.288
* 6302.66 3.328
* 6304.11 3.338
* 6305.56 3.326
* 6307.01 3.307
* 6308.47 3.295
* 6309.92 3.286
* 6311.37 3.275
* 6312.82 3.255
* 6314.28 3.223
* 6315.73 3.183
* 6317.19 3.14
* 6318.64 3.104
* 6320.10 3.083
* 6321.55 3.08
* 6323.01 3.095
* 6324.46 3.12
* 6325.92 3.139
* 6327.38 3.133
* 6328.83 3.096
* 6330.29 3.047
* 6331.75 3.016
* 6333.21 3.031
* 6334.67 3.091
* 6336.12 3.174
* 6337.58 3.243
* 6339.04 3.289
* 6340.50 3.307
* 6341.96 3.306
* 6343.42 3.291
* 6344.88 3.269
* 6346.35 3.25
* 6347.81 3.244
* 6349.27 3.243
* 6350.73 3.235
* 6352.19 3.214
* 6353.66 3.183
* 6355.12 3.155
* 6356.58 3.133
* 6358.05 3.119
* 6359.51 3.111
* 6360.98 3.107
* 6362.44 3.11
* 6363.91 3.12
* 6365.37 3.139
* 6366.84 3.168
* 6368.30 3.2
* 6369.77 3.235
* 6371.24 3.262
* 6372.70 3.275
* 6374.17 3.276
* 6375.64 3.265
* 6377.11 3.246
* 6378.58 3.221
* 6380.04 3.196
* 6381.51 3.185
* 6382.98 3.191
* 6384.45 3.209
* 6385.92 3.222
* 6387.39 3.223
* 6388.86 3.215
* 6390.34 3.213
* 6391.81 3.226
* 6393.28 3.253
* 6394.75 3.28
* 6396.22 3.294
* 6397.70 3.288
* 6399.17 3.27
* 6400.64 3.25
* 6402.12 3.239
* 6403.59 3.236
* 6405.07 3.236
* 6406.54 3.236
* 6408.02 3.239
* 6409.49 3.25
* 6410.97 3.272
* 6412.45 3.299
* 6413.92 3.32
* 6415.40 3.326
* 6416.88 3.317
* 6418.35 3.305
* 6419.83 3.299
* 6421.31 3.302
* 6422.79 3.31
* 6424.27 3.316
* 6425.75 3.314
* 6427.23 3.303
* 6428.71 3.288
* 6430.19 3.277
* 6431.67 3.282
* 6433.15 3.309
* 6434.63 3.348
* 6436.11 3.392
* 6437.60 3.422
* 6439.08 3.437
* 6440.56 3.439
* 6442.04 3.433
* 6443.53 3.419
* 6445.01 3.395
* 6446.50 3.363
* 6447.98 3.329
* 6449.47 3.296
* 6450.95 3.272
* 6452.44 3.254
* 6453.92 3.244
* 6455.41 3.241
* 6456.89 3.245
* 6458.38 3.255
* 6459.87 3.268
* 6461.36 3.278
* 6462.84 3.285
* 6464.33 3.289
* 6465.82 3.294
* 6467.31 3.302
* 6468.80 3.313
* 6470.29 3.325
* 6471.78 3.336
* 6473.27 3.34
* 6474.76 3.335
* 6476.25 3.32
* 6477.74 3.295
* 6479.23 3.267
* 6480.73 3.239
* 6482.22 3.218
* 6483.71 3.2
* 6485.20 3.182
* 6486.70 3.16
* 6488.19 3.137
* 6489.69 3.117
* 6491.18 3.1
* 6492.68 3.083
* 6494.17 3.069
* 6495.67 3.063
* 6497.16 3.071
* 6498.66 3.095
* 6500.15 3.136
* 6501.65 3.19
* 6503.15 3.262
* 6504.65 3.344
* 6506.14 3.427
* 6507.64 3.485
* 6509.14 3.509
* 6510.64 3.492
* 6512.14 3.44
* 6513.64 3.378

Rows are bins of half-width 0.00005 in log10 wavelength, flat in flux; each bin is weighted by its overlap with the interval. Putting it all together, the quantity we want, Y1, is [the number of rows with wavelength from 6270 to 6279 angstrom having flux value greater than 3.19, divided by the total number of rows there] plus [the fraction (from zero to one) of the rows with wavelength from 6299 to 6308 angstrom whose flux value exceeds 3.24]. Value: 0.83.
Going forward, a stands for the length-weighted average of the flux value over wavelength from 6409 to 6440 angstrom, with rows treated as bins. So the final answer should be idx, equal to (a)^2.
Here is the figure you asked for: 11.0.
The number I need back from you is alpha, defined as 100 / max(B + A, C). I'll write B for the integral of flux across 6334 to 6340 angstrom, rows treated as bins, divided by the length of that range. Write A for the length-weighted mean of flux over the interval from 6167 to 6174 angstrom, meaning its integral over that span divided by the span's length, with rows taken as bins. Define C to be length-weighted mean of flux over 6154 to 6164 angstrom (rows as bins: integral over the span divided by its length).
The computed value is 15.78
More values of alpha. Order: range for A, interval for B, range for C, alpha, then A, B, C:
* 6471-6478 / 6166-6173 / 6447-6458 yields 15.48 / 3.33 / 3.13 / 3.272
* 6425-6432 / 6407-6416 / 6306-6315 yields 15.21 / 3.29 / 3.28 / 3.274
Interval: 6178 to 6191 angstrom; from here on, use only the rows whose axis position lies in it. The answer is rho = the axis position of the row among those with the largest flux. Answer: 6183.35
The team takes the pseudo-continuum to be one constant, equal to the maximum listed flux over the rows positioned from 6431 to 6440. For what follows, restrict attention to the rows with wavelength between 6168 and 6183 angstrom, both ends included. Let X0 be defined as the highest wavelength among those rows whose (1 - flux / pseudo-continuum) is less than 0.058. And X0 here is 6181.92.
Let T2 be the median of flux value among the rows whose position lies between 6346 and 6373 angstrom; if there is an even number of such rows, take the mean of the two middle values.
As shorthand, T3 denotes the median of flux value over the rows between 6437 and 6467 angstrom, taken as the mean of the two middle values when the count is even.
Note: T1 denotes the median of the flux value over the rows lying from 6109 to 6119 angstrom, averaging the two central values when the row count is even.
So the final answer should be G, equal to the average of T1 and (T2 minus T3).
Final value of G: 1.64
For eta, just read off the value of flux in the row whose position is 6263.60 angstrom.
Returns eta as 3.045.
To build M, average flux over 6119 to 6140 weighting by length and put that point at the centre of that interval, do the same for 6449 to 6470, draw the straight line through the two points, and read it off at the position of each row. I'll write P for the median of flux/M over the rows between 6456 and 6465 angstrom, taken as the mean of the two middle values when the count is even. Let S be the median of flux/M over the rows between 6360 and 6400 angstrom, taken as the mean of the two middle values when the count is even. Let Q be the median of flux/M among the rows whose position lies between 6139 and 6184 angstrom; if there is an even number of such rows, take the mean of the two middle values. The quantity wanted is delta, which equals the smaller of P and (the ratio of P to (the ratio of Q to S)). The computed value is 1.00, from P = 0.999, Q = 0.968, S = 0.98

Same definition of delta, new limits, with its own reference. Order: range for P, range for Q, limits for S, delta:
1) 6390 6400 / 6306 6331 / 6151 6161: 0.99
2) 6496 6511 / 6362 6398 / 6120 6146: 1.01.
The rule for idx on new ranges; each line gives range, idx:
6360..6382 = 10.2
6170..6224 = 10.1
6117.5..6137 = 11.3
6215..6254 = 9.2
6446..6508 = 10.5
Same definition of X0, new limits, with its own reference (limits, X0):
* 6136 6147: 6146.44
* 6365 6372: 6371.24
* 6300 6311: 6309.92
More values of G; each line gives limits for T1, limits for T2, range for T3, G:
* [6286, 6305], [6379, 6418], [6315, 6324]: 1.67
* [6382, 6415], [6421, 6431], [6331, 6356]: 1.65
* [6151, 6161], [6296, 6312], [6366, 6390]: 1.65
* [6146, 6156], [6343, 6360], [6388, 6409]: 1.67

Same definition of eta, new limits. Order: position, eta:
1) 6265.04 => 3.084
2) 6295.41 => 3.084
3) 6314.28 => 3.223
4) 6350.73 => 3.235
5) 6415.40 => 3.326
